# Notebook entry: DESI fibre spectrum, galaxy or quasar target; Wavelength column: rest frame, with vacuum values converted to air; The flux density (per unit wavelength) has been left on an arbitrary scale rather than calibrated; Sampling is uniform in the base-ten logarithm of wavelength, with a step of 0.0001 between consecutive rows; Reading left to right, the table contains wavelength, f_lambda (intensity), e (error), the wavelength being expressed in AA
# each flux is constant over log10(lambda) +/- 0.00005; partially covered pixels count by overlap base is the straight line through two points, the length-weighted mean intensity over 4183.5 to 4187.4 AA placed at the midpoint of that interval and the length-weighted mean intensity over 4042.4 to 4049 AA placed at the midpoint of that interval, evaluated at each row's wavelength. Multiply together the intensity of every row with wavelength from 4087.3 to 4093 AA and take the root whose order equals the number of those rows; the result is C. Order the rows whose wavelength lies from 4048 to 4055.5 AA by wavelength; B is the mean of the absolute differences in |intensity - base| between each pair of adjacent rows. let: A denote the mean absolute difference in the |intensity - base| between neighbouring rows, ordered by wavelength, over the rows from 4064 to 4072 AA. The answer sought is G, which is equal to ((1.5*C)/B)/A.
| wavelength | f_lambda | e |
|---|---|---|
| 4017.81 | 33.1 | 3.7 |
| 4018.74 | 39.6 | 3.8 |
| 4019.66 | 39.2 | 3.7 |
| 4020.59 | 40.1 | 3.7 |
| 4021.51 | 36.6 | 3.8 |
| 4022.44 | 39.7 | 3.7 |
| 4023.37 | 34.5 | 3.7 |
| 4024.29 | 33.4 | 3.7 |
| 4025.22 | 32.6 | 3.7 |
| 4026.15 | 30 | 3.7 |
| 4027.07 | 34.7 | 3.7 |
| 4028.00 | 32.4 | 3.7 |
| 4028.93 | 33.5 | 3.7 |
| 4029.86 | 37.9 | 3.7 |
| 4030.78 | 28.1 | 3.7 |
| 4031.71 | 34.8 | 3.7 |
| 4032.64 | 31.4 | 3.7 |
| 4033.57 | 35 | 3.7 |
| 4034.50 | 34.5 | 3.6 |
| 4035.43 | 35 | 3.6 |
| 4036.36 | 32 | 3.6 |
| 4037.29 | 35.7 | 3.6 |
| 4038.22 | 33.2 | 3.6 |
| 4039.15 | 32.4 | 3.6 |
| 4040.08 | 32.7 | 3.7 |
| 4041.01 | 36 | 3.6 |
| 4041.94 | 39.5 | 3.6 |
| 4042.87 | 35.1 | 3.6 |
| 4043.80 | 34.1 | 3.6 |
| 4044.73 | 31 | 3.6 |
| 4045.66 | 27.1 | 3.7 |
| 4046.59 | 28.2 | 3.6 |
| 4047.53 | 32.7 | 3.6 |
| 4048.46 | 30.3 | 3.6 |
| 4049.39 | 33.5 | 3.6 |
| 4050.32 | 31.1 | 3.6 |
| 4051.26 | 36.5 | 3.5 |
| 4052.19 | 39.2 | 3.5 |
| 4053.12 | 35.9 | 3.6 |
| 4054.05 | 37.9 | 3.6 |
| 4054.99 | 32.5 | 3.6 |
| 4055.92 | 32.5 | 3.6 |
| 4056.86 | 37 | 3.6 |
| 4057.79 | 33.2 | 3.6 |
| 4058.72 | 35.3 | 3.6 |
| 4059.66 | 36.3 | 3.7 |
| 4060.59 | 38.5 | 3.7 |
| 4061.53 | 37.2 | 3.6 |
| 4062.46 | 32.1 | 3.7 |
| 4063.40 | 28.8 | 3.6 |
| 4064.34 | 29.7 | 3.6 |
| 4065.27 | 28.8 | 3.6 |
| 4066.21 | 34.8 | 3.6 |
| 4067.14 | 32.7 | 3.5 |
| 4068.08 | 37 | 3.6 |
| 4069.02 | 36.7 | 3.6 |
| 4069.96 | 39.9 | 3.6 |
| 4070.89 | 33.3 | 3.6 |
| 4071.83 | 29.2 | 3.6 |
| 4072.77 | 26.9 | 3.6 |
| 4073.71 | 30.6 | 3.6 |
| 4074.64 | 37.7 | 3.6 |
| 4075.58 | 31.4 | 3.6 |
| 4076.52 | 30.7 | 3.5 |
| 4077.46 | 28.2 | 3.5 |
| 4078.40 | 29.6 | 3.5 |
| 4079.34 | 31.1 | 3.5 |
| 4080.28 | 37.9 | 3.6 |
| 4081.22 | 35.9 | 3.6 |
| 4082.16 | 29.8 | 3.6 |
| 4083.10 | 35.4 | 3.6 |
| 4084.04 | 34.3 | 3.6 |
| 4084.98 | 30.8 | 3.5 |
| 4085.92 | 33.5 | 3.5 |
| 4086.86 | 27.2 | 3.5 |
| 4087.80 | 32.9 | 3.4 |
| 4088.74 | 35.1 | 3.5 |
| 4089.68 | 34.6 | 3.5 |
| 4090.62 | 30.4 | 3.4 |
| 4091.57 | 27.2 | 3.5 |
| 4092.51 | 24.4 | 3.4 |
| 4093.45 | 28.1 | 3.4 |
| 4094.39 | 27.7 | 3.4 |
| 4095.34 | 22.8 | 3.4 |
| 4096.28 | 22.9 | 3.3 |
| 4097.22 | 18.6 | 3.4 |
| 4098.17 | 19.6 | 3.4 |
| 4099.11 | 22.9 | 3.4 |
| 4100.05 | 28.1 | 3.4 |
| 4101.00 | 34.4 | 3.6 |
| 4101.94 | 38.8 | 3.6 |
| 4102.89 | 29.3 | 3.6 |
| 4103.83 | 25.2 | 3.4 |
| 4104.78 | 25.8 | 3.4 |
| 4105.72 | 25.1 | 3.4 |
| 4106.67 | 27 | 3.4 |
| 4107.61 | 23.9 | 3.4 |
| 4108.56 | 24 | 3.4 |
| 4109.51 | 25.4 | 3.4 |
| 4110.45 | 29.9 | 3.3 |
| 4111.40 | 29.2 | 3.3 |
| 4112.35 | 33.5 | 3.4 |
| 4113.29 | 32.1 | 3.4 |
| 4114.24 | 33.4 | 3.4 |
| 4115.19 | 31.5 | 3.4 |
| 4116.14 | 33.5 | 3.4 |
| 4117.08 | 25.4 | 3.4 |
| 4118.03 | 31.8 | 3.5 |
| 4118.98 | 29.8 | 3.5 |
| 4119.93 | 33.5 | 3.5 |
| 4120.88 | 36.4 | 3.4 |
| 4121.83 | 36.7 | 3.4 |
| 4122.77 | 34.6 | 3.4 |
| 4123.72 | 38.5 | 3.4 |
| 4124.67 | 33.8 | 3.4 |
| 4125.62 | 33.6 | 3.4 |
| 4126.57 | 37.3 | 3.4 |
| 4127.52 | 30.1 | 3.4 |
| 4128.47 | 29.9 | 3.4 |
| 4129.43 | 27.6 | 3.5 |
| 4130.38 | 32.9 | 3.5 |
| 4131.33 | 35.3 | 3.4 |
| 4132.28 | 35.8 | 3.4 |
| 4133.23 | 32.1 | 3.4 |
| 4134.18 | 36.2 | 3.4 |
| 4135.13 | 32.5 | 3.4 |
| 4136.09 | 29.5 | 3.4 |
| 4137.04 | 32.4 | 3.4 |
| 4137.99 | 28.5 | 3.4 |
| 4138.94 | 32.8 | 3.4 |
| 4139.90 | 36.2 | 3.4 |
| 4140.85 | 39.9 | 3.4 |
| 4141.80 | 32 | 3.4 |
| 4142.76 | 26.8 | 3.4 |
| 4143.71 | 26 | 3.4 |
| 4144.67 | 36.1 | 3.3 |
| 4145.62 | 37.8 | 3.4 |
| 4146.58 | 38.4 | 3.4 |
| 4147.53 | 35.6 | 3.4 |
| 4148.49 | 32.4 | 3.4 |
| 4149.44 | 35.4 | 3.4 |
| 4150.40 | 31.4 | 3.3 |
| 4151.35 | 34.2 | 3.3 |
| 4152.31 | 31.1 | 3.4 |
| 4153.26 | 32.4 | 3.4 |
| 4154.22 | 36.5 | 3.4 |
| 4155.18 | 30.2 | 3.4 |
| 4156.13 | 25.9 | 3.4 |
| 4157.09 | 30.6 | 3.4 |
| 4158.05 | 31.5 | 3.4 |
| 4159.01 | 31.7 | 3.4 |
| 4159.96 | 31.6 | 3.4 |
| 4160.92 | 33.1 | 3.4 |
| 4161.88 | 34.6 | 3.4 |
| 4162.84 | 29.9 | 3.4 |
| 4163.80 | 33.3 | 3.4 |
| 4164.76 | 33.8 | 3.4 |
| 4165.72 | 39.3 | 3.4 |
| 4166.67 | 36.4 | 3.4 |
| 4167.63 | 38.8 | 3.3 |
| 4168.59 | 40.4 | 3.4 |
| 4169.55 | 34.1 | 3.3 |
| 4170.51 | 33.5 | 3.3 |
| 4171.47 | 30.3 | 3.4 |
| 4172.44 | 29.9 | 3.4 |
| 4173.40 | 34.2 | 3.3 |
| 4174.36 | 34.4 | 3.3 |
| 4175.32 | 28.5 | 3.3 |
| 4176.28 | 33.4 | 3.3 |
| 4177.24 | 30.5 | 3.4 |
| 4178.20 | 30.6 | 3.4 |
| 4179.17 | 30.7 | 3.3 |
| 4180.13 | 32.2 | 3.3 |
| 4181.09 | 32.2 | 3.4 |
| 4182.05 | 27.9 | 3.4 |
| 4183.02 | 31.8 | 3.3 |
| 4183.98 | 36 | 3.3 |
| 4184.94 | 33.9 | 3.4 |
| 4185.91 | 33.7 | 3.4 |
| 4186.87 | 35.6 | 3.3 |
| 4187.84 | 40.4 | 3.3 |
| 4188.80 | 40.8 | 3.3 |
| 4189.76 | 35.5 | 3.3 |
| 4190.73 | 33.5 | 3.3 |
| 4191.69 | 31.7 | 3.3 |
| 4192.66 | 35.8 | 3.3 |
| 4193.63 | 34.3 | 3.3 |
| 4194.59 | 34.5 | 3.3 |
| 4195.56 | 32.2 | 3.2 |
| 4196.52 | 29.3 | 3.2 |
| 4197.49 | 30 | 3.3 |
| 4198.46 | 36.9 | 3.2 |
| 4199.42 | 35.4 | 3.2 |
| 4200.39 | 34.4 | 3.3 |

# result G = 6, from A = 2.4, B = 3.0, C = 30.5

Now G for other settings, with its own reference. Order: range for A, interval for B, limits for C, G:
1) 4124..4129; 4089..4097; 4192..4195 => 20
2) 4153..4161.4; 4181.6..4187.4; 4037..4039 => 23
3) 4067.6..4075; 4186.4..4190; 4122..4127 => 5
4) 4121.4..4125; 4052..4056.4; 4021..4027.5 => 5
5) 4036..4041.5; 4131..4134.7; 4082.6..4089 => 26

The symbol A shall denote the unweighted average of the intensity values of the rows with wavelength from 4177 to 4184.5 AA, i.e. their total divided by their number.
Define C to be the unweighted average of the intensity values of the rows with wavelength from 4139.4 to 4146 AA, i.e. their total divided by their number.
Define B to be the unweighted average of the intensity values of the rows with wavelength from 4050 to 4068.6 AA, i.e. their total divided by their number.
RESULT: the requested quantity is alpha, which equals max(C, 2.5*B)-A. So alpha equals 54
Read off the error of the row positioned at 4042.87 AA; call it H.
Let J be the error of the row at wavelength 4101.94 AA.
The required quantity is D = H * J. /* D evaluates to 13.0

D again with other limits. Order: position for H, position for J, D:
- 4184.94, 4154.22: 11.6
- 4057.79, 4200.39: 11.9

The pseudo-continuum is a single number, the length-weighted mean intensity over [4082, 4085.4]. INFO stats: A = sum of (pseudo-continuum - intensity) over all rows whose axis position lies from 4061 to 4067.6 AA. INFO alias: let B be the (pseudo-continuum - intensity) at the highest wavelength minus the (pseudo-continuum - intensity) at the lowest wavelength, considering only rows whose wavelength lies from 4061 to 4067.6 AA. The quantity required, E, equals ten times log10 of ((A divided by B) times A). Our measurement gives 9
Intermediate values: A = 6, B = 4.5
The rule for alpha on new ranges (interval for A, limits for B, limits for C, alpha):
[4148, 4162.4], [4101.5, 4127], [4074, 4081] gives 46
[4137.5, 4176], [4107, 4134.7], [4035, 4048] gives 47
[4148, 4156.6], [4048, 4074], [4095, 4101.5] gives 52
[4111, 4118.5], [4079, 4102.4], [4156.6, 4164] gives 43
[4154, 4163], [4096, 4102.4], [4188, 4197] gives 35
